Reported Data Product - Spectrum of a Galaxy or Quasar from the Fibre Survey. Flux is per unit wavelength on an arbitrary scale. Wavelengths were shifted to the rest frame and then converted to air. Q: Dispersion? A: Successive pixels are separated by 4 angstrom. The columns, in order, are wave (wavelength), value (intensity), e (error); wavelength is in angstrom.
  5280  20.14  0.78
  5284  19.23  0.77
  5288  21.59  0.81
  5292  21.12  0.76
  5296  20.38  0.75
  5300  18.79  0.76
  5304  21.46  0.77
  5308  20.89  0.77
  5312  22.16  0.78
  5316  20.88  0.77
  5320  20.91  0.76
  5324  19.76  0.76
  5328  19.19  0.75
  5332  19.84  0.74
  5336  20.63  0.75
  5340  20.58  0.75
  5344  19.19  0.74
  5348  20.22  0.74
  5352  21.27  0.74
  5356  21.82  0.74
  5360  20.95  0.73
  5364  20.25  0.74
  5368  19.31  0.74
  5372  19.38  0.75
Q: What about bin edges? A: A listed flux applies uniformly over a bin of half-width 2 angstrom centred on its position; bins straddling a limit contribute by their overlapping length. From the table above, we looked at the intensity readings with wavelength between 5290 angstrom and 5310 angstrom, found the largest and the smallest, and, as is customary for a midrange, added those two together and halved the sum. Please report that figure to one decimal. 20.1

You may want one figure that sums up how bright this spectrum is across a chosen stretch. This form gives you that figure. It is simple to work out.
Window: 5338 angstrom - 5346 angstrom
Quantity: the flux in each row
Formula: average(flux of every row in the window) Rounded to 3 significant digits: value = 19.9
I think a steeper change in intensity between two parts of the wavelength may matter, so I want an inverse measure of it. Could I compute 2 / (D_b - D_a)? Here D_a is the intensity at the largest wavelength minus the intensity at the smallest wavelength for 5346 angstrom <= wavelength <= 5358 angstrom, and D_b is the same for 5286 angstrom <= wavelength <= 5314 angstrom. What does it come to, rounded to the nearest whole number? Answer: -2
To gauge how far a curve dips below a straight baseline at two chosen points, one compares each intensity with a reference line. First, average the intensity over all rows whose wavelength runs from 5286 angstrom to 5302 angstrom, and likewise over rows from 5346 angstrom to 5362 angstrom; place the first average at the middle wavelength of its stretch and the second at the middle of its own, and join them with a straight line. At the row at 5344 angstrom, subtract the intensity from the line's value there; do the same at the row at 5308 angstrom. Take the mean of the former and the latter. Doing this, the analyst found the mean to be 0.75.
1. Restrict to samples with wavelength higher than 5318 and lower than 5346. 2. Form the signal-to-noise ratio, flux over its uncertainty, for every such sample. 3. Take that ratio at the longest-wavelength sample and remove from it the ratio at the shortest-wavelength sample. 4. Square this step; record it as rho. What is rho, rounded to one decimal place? 2.5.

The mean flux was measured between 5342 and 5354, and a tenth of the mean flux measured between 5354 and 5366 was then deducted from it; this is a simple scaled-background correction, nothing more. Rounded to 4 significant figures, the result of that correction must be 18.13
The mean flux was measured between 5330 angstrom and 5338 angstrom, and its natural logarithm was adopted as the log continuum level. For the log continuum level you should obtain 3.01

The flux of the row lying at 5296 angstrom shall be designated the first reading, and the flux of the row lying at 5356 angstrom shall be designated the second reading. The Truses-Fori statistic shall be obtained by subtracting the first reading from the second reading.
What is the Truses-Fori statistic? 1.4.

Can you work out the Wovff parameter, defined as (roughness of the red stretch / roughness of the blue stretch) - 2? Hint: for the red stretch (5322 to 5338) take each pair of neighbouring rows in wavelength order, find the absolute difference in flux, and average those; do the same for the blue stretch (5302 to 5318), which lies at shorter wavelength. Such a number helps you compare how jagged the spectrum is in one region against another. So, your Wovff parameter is -1.4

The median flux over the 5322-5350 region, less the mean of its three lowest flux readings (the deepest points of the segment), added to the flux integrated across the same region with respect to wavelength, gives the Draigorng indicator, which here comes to 558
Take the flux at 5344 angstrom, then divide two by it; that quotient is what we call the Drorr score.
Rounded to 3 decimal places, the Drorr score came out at 0.104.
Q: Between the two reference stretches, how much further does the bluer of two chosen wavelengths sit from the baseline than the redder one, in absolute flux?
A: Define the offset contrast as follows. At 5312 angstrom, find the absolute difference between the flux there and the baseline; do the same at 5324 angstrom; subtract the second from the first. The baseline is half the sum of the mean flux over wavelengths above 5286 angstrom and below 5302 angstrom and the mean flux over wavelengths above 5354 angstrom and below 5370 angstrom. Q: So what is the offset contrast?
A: 0.9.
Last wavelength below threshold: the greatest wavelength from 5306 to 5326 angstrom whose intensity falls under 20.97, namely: 5324 angstrom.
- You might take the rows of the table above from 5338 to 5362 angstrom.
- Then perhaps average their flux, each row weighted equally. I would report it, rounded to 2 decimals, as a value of 20.67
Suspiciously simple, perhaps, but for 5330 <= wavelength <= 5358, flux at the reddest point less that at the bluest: 2.0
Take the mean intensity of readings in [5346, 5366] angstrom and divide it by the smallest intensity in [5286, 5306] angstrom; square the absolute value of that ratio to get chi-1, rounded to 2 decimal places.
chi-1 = 1.24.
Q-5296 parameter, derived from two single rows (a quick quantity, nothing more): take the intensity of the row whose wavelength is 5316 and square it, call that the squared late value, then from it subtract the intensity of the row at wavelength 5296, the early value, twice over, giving 395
